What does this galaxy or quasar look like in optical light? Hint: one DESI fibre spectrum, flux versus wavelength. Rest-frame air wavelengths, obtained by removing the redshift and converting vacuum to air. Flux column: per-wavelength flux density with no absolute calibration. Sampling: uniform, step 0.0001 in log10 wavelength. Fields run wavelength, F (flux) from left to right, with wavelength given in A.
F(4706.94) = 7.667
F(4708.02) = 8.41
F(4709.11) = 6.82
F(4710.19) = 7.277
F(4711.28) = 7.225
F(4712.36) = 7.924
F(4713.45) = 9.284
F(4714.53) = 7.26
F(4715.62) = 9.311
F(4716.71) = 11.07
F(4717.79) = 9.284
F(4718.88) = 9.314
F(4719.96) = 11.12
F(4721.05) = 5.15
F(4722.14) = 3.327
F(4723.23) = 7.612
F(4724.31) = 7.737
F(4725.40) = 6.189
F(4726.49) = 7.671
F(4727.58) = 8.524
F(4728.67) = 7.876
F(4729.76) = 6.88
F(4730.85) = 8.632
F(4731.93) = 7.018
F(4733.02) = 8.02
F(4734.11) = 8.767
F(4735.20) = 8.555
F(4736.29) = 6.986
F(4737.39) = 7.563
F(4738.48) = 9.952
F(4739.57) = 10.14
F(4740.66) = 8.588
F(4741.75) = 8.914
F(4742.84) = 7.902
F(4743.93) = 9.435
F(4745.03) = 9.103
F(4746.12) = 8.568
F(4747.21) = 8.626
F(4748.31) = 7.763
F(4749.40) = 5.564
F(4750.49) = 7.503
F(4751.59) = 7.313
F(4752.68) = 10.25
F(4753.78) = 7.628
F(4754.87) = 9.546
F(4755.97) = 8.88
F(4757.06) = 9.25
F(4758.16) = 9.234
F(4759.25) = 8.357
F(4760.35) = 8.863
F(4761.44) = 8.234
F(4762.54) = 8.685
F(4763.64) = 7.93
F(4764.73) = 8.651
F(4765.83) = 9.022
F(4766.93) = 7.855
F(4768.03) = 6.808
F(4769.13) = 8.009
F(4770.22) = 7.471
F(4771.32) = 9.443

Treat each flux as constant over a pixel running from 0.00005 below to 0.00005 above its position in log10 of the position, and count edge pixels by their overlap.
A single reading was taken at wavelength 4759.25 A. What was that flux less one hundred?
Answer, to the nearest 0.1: -91.6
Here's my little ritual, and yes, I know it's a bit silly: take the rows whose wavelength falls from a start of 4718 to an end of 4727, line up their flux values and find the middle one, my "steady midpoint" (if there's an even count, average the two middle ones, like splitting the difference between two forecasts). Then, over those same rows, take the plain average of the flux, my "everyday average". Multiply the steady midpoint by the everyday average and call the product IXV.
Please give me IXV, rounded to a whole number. 56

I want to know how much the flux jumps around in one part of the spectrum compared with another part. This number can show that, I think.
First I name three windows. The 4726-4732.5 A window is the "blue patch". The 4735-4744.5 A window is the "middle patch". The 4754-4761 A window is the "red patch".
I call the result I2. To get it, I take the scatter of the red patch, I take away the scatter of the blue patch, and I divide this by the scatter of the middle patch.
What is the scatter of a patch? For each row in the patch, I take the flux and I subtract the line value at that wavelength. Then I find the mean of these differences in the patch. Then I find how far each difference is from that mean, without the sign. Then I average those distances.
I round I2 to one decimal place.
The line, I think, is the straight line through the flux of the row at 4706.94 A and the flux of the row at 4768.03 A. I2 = -0.3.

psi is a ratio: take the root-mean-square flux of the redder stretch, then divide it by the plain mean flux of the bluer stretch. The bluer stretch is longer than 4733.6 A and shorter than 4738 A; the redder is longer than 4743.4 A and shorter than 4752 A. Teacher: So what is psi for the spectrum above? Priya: 1.01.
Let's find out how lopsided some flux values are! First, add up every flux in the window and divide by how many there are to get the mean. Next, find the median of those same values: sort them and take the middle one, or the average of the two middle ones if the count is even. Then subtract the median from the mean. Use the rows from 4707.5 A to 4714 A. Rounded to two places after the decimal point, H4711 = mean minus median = 0.22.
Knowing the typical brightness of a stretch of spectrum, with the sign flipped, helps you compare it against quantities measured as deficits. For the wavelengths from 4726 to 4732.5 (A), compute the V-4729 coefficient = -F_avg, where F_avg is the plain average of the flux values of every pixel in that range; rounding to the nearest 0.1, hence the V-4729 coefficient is -7.8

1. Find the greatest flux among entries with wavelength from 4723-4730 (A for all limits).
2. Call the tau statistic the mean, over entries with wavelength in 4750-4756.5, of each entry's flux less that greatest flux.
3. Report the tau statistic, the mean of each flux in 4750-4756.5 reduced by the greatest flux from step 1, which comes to 0.00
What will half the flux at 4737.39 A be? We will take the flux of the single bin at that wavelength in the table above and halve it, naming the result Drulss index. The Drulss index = 3.8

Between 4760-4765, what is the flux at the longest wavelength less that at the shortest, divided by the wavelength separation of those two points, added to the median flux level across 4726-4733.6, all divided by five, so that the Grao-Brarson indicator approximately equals 1.57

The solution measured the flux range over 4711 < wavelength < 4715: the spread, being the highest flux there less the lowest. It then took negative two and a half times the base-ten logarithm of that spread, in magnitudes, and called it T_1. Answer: -0.78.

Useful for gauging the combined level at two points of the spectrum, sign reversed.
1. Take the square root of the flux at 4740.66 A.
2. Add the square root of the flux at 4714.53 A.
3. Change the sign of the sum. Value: -5.62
